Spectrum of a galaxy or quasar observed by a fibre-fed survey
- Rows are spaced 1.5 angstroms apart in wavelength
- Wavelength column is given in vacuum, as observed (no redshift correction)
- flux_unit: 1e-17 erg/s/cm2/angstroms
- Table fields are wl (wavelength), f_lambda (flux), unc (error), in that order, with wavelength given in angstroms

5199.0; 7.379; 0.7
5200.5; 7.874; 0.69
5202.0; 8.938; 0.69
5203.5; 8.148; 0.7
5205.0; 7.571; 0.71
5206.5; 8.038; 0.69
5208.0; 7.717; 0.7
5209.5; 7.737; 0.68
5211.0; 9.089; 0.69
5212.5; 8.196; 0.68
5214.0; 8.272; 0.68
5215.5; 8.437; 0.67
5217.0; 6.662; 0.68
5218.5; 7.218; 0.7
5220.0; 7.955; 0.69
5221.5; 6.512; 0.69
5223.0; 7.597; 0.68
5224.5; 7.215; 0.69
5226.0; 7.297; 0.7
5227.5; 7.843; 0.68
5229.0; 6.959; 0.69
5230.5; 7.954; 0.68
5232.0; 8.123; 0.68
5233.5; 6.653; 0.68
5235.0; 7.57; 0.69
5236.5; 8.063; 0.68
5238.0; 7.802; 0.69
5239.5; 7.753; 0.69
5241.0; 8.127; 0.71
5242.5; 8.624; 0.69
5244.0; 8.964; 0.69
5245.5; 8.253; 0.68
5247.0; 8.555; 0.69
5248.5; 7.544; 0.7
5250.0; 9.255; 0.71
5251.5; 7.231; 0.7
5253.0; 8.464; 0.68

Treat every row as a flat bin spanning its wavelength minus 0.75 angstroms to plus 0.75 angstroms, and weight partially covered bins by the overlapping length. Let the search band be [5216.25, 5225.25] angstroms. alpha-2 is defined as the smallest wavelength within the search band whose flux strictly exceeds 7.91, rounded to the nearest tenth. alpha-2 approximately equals 5220.0 angstroms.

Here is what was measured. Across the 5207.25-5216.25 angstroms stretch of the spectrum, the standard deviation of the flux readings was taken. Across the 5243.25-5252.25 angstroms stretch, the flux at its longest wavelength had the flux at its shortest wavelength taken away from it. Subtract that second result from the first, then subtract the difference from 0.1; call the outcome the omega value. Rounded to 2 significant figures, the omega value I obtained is -2.1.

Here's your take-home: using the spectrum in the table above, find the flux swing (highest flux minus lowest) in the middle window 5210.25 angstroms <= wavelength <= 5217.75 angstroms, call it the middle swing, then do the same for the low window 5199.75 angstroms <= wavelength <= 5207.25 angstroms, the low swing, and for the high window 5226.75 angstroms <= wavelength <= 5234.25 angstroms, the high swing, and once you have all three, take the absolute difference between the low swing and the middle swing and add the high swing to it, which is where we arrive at 2.5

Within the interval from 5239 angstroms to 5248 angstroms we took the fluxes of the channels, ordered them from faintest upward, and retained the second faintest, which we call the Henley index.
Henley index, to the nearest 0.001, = 8.127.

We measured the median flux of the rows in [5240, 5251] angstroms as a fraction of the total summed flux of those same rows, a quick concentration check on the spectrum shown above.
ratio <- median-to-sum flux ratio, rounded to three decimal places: 0.144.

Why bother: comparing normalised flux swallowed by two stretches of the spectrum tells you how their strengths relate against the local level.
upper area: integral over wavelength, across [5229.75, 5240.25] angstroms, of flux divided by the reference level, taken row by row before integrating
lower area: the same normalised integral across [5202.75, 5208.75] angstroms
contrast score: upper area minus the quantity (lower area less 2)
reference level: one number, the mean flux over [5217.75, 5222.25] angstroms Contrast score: 7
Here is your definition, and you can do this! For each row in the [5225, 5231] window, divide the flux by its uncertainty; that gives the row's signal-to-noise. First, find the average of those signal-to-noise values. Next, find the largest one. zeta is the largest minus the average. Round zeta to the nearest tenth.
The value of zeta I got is 0.8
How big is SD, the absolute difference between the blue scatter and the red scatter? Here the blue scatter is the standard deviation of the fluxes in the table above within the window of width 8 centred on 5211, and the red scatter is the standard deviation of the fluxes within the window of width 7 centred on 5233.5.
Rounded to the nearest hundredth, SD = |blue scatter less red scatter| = 0.05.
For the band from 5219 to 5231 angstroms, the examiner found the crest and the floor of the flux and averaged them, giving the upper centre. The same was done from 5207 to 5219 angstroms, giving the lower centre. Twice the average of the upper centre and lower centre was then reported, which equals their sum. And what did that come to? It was 15.1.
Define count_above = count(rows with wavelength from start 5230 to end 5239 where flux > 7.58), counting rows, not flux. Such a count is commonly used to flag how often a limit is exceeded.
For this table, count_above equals 4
